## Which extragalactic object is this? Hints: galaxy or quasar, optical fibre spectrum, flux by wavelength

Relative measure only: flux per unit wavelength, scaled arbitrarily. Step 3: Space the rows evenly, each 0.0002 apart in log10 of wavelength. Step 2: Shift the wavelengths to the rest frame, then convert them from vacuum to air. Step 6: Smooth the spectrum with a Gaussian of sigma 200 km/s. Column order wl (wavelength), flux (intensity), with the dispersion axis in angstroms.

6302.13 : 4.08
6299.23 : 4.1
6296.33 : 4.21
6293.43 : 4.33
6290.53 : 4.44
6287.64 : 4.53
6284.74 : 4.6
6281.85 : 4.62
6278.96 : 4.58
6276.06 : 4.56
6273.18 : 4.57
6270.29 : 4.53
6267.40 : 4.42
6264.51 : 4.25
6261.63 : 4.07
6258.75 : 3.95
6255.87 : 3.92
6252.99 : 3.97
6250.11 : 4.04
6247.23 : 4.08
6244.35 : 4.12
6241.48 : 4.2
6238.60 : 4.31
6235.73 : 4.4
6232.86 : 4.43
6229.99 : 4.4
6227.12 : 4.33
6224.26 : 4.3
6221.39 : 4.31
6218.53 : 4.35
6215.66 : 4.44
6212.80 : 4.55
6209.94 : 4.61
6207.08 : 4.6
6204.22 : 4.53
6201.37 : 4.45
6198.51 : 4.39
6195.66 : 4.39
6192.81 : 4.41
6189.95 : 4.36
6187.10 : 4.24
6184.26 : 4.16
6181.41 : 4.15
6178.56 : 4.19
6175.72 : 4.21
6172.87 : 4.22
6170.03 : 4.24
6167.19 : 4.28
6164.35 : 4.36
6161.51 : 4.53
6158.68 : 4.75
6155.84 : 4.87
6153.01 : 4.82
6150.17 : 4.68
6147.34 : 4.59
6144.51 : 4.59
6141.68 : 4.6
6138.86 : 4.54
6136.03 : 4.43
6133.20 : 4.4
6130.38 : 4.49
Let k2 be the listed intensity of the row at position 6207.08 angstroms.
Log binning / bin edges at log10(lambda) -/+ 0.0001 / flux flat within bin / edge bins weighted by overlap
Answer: 4.6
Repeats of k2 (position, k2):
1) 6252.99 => 3.97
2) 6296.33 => 4.21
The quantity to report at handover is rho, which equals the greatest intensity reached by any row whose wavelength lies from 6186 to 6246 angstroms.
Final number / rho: 4.61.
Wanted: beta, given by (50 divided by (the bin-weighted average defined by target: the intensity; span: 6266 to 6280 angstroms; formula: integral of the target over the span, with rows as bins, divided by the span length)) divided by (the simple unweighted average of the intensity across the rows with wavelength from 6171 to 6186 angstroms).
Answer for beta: 2.64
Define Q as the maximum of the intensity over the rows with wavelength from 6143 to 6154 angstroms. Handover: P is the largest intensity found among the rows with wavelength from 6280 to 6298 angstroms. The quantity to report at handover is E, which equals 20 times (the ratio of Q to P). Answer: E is 20.87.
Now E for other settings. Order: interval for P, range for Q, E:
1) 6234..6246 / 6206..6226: 20.95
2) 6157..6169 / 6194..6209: 19.37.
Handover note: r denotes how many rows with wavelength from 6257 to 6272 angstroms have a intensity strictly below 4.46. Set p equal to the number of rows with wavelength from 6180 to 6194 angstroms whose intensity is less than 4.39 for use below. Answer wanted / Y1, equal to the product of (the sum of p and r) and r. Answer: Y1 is 32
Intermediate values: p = 4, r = 4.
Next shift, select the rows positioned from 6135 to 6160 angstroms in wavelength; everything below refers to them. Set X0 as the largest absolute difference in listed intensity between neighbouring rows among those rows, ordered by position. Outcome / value 0.14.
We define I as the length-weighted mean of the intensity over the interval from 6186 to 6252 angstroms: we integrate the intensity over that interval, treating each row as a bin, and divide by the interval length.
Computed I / 4.36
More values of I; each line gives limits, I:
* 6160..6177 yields 4.31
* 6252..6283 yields 4.32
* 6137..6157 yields 4.66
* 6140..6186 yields 4.45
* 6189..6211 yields 4.47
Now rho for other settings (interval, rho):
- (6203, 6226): 4.61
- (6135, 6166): 4.87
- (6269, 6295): 4.62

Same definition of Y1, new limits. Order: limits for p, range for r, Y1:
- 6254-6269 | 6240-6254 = 45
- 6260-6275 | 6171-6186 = 35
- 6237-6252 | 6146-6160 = 0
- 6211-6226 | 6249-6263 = 40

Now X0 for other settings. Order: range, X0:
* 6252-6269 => 0.18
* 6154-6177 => 0.22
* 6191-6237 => 0.11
